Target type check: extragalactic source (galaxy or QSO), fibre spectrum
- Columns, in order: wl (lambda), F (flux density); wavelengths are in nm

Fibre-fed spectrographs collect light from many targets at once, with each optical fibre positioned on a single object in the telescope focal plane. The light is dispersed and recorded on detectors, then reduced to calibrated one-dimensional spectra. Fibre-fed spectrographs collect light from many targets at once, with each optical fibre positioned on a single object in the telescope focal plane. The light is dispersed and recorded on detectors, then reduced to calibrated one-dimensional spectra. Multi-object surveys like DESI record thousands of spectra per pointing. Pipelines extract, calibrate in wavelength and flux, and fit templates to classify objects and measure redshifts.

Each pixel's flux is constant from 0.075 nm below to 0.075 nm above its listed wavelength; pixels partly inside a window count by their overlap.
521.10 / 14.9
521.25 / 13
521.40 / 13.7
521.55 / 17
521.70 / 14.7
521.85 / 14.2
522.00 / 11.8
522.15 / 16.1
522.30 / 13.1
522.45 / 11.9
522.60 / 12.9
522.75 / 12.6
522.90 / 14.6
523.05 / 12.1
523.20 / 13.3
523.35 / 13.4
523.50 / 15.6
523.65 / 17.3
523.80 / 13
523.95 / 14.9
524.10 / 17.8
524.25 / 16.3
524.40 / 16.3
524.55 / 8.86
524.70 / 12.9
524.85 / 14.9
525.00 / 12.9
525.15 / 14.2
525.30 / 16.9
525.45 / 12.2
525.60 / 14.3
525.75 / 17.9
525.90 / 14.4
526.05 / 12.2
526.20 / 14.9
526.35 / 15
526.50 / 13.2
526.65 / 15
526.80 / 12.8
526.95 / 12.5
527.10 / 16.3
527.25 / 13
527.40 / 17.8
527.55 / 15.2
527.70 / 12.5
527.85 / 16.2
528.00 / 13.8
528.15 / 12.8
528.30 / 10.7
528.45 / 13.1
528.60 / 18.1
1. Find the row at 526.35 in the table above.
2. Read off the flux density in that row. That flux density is 15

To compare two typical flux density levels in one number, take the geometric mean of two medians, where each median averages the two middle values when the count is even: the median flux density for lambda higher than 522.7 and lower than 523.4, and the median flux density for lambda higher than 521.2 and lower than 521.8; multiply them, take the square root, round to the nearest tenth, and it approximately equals 13.7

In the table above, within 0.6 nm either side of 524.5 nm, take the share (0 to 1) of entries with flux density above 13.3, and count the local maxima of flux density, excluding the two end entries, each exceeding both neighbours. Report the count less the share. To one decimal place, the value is 1.4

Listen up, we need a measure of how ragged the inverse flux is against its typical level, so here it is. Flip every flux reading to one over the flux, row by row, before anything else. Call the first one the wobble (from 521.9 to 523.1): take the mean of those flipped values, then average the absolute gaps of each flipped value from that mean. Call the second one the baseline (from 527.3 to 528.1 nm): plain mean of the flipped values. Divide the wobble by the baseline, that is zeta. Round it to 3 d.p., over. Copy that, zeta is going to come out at 0.088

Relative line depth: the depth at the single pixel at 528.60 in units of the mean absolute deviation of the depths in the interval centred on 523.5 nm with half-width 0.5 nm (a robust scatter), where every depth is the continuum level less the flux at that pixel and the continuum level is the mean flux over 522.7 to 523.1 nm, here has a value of -3.4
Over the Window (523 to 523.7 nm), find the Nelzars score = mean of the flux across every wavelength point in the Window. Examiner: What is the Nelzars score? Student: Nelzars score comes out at 14.3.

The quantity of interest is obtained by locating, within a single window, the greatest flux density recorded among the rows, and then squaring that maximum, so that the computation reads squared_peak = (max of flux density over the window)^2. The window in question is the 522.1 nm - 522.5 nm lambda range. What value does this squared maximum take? 259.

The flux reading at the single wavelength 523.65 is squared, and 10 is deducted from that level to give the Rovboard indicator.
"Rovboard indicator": 289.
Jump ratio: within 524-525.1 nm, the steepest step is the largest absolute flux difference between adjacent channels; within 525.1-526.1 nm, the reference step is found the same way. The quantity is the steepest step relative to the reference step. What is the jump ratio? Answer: 1.6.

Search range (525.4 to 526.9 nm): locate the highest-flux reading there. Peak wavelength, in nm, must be 525.75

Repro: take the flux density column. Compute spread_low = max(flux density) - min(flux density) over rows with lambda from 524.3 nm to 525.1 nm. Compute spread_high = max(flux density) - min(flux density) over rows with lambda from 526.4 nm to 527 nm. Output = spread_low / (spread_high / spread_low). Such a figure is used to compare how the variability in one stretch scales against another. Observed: 22.1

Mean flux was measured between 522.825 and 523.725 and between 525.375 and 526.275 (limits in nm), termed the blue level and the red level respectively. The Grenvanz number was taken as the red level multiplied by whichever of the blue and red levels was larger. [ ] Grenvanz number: 206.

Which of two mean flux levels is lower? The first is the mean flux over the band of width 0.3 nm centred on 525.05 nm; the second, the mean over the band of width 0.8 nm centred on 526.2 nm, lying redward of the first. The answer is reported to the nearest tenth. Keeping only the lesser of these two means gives 13.6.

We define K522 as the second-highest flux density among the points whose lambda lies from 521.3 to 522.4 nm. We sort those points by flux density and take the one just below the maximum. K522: 16.1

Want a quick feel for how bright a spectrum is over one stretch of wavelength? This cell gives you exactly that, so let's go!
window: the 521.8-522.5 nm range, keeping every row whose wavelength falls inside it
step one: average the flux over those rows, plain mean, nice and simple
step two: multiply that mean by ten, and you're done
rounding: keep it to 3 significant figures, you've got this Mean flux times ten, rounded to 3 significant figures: 134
